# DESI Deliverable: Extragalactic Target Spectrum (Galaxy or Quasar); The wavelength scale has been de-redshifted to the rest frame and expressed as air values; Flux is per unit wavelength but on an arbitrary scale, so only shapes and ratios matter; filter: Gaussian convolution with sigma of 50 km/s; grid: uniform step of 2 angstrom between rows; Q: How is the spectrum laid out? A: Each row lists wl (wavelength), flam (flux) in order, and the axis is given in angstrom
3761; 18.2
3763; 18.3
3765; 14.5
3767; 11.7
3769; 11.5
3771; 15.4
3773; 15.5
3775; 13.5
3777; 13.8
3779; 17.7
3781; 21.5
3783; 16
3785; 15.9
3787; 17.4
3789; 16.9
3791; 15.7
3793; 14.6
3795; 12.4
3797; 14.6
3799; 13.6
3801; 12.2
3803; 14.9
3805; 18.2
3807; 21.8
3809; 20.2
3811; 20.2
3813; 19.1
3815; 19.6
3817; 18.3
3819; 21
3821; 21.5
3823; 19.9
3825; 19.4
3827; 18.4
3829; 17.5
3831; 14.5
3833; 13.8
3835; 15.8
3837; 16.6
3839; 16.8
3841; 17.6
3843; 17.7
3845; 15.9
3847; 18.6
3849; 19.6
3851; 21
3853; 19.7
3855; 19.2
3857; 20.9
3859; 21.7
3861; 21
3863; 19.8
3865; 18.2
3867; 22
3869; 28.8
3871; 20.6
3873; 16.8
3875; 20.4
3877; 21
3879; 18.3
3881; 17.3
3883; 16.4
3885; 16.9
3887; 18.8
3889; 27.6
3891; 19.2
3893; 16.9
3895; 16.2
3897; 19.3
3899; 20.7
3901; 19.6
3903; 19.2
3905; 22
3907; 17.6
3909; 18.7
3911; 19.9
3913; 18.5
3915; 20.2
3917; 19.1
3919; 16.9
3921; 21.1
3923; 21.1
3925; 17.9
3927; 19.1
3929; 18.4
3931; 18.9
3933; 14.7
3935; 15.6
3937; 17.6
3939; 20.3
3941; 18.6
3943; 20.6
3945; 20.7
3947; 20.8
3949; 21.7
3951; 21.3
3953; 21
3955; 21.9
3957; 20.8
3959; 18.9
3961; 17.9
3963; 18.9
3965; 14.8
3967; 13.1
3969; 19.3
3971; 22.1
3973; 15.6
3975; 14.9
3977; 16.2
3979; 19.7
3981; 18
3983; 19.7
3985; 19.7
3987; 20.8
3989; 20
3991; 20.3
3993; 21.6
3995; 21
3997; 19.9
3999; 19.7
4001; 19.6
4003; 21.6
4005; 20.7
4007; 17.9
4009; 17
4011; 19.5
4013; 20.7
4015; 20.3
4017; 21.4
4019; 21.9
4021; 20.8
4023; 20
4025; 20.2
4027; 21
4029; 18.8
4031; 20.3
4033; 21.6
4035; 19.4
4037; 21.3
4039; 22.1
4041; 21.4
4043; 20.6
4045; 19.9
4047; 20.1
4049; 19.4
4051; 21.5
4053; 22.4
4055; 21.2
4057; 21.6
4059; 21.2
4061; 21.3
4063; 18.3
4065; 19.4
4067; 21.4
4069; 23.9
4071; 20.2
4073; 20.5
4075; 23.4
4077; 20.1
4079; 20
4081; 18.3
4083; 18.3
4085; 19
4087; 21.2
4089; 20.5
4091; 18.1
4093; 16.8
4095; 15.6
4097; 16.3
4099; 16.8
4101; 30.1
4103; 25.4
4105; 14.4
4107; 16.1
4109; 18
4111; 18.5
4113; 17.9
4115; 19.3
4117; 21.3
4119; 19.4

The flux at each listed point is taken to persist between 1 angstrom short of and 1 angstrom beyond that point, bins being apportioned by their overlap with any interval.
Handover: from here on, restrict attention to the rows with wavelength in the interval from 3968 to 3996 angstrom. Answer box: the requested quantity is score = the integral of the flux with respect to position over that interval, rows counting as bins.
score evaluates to 538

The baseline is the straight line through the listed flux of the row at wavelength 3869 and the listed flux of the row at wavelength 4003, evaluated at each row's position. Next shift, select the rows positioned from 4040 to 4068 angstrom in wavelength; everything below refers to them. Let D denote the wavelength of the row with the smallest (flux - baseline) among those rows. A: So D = 4063 angstrom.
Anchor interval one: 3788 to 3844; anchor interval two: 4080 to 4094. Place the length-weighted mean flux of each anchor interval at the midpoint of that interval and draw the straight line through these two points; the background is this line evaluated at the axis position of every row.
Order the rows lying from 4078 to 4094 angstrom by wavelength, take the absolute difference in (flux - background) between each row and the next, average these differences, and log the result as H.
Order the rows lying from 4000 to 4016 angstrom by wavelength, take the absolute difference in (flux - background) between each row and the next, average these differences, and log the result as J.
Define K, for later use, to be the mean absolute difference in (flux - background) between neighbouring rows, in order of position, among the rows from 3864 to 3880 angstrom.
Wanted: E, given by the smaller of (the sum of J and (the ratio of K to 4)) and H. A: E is 1.29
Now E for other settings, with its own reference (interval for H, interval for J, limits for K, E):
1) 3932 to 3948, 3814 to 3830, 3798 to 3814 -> 1.35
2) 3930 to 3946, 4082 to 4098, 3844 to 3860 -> 1.65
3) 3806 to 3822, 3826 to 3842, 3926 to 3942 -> 1.10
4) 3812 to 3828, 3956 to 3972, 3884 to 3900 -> 1.16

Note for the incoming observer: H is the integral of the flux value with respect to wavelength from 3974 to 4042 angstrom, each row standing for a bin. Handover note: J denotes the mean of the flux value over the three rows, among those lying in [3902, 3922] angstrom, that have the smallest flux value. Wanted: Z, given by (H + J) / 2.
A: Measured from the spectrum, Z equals 688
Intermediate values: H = 1358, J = 17.7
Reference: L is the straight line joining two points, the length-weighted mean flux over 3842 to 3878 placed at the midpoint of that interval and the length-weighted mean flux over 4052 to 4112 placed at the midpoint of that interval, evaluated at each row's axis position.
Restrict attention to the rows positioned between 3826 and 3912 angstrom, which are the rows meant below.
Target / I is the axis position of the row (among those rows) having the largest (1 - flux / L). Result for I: 3833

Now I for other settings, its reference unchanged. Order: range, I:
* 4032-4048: 4035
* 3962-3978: 3967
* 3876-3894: 3883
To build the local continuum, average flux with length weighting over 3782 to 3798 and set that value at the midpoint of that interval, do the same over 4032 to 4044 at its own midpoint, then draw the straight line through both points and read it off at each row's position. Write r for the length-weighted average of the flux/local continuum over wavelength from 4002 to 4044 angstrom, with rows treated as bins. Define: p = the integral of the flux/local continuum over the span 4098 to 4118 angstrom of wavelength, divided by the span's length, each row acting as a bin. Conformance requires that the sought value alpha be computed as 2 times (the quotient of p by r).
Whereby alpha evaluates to 1.77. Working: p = 0.87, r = 0.98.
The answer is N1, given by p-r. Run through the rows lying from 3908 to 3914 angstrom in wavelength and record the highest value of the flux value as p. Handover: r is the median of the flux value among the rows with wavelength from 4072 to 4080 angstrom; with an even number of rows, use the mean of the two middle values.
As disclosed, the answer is 0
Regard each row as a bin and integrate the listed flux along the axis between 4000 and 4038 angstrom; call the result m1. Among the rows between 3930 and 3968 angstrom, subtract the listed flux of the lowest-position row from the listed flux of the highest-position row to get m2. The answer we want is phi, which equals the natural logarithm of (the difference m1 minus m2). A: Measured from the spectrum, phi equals 6.65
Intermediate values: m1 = 768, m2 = -5.8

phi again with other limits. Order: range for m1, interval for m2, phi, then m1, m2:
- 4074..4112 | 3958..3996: 6.60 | 734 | 2.1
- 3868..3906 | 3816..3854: 6.62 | 752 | 1.4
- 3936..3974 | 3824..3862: 6.59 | 732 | 1.6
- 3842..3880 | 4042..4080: 6.64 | 762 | -0.6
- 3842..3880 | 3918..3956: 6.63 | 762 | 5.0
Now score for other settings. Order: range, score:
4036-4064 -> 585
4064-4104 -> 811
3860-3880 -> 414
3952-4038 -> 1680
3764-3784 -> 302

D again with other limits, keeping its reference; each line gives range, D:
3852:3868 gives 3865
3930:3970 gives 3933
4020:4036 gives 4029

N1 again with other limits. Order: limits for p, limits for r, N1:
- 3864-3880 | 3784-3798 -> 13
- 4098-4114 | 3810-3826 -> 10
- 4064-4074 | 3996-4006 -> 4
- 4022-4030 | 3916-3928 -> 2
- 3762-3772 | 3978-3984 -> -1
